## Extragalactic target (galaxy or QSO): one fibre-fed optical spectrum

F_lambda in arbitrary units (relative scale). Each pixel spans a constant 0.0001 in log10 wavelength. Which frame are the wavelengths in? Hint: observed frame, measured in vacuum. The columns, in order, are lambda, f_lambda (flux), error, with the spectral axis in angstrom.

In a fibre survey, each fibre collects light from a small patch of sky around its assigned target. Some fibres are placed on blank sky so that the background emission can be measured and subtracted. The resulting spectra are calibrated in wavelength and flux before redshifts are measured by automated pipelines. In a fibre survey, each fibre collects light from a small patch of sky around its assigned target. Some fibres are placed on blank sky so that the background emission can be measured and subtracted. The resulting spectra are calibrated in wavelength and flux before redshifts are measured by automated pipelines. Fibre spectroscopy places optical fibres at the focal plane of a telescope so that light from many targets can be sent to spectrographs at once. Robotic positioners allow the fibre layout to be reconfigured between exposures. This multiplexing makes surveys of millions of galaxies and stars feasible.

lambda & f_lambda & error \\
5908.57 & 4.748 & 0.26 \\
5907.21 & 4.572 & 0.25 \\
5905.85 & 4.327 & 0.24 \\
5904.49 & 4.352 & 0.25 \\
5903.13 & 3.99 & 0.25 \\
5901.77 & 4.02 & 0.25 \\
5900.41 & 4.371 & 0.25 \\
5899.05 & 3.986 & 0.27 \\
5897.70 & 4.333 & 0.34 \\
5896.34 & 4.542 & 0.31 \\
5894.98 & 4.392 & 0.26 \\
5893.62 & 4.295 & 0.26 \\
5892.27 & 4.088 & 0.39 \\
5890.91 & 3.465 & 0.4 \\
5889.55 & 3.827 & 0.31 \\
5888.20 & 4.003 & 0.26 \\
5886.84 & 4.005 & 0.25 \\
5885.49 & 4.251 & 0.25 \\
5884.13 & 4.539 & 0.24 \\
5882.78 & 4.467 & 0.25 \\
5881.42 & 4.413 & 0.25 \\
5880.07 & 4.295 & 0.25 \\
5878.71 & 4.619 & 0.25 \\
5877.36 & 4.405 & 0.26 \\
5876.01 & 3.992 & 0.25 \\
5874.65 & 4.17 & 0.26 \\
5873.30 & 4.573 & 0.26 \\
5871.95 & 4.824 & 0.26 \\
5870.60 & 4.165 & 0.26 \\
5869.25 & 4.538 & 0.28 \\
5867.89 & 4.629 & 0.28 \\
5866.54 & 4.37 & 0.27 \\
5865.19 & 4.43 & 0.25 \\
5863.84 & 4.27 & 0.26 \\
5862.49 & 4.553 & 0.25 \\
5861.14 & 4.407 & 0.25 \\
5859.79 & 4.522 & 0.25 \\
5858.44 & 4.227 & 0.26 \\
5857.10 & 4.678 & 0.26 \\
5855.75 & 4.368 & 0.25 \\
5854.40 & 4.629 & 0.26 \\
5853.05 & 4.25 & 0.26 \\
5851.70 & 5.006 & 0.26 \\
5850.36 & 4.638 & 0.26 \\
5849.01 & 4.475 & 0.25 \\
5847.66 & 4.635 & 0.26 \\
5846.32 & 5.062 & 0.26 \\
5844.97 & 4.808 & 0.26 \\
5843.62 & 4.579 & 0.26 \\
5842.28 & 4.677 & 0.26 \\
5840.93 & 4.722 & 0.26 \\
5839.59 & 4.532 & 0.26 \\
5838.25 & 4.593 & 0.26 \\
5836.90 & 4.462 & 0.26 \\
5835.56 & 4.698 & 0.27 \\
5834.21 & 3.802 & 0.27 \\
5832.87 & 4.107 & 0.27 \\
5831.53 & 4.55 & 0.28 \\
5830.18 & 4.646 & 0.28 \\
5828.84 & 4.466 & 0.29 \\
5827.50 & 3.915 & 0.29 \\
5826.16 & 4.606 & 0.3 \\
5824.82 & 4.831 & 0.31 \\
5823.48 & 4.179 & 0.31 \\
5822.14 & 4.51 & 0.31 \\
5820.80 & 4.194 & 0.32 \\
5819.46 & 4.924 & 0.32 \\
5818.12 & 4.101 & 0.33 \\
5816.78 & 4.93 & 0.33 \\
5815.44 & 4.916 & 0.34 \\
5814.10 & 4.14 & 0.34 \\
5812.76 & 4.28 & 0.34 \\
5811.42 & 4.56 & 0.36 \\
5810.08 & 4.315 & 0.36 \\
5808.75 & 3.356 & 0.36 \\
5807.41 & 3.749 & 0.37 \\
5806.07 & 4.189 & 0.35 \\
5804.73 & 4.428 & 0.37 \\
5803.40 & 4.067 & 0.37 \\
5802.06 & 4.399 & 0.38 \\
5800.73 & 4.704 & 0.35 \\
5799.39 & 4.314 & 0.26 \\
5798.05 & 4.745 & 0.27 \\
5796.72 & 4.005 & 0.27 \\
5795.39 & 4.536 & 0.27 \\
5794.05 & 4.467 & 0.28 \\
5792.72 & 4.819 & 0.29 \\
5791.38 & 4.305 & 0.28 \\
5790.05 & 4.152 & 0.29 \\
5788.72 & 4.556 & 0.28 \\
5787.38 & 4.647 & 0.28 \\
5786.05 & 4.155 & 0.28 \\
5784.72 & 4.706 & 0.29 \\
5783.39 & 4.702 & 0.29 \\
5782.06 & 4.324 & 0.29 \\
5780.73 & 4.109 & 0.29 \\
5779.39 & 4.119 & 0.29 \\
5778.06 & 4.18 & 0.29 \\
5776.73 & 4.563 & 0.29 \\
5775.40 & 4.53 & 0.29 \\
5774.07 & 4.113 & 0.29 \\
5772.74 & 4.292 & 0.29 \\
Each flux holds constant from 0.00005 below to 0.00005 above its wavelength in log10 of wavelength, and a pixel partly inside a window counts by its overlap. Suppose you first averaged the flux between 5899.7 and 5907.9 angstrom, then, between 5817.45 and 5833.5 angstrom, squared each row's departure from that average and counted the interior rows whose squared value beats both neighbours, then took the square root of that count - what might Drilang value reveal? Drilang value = 2.24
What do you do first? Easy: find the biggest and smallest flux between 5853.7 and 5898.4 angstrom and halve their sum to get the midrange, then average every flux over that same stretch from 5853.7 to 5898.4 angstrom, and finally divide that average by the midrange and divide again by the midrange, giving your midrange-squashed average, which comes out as 0.253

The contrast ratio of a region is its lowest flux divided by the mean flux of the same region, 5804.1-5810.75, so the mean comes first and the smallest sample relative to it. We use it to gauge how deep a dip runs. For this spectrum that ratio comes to 0.84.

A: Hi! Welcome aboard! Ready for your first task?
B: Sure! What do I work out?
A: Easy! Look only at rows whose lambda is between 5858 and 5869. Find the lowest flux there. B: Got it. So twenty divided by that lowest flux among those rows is 4.73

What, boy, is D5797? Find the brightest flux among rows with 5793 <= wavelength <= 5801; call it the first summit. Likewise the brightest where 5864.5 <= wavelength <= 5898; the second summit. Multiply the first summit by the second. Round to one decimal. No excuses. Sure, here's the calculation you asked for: 22.9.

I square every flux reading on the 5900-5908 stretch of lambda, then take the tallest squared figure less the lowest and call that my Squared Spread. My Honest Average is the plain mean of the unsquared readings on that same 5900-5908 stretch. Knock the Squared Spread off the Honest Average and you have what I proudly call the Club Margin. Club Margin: -0.7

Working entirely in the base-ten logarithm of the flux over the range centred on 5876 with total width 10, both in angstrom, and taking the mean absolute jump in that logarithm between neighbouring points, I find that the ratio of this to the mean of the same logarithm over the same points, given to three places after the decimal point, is 0.046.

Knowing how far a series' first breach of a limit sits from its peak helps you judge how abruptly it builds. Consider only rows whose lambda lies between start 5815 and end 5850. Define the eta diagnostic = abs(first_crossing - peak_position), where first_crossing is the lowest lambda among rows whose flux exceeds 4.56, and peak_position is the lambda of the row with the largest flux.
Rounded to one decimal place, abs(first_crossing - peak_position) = 30.9 angstrom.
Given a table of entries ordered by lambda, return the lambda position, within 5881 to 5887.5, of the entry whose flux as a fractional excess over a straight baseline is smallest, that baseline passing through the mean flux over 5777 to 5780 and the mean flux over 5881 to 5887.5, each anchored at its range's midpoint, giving 5886.84 angstrom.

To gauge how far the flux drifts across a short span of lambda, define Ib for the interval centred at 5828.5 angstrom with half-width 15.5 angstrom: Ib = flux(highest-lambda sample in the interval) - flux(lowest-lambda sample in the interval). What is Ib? 0.4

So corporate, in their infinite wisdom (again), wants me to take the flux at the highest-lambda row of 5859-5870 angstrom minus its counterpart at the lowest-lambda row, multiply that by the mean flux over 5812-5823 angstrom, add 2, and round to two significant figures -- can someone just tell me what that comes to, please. 2.1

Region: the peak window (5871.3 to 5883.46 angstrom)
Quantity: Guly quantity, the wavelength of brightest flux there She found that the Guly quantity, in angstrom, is 5871.95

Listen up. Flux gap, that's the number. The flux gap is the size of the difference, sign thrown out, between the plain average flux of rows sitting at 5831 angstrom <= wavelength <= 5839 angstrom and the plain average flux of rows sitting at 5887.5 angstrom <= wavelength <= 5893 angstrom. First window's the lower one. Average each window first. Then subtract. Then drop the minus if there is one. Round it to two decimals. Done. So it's 0.52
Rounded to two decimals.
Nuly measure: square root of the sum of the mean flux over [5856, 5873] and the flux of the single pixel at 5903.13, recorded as 2.91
